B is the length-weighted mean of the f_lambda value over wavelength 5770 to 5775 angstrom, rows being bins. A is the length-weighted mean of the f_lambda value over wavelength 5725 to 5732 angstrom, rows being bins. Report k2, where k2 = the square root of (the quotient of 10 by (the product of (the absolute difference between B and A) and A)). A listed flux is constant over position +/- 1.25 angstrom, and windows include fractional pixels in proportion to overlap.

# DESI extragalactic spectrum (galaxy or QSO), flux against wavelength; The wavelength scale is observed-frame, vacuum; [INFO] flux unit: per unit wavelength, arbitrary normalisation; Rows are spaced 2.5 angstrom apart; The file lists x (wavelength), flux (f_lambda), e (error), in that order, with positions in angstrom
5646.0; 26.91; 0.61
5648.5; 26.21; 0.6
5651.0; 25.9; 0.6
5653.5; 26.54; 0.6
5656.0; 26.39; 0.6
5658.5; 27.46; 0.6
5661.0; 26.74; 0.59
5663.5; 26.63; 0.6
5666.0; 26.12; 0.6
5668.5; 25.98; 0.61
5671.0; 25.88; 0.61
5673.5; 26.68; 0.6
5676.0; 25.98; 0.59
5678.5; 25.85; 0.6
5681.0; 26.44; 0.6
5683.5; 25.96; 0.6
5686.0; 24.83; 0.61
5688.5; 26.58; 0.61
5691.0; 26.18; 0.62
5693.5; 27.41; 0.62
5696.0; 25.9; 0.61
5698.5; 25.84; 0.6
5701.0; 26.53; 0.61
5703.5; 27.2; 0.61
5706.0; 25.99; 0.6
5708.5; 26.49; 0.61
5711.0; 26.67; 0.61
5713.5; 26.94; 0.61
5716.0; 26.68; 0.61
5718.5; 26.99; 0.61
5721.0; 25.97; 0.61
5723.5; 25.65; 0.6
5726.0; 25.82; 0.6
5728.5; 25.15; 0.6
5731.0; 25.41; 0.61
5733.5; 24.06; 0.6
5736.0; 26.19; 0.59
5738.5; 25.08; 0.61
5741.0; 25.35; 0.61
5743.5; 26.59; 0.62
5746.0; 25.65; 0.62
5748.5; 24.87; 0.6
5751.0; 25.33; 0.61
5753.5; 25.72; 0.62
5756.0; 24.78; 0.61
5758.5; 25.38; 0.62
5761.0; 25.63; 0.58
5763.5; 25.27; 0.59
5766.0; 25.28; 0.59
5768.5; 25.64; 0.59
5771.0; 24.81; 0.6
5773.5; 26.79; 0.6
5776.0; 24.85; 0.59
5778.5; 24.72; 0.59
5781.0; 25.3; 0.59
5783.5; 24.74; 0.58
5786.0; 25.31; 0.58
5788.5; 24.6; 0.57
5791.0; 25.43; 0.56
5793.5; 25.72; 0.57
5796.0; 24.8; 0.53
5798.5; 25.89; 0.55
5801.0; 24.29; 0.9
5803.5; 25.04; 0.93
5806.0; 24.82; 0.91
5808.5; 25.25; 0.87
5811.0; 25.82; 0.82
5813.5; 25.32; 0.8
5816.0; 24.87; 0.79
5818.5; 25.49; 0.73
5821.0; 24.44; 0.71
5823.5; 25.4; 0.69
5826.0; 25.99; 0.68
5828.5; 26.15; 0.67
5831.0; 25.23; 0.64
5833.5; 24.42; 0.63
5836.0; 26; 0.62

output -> 1.05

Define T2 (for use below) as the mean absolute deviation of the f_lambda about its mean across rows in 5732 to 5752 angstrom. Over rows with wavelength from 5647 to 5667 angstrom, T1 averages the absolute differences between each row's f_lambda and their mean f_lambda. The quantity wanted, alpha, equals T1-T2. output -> -0.22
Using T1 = 0.34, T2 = 0.565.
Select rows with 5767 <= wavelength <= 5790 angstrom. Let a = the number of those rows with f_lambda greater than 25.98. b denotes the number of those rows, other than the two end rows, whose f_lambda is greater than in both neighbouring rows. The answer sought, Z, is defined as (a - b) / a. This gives -2.00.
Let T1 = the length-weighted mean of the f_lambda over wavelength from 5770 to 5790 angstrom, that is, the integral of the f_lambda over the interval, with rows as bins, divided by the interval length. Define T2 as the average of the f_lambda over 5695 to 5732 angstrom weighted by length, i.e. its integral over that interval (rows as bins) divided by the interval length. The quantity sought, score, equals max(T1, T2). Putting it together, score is 26.2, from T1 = 25.1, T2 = 26.2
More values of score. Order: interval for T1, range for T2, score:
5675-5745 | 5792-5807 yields 26.1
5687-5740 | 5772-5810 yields 26.1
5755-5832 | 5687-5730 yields 26.3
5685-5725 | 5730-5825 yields 26.4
